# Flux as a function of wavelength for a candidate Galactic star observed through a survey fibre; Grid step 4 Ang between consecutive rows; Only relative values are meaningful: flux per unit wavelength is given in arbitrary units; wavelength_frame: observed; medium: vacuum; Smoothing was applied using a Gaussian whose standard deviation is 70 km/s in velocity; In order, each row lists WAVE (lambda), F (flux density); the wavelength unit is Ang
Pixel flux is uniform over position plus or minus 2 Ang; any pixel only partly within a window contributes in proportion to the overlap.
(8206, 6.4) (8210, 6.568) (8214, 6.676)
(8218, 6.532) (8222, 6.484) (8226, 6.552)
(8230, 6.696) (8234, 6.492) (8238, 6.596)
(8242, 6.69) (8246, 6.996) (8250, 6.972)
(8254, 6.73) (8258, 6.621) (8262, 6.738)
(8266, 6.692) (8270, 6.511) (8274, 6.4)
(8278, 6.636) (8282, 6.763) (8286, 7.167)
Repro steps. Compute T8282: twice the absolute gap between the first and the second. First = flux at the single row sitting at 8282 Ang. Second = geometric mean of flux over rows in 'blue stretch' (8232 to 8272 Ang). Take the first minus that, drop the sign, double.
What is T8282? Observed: 0.1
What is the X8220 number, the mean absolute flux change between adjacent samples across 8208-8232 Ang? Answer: 0.10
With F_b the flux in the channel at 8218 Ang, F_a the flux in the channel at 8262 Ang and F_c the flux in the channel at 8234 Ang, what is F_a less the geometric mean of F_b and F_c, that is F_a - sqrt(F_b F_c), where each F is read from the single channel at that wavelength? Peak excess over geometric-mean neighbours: 0.23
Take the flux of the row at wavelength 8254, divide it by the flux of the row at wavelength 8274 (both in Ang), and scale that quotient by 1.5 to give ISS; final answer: 1.58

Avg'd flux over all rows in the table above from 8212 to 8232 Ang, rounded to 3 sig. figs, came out 6.59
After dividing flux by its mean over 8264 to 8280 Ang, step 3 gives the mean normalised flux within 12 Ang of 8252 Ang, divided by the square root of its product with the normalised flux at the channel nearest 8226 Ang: 1.018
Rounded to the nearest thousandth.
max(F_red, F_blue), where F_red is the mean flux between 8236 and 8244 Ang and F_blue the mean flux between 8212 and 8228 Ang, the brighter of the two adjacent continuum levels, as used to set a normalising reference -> 6.643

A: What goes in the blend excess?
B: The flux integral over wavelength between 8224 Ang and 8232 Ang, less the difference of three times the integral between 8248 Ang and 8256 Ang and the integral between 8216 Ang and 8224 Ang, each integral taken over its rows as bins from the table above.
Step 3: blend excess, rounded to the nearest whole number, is -59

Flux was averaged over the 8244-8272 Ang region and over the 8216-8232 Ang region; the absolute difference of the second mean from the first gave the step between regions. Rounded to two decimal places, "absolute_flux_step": 0.19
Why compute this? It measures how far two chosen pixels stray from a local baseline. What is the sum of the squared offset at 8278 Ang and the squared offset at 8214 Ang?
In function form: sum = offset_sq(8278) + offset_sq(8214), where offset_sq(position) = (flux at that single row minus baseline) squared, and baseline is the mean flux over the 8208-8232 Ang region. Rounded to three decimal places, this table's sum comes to 0.011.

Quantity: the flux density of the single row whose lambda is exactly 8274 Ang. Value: 6.4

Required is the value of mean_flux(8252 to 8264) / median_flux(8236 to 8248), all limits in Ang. 1.00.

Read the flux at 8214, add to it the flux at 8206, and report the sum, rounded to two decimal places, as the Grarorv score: 13.08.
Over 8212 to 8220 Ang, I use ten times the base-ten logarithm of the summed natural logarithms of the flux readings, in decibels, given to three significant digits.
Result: 5.77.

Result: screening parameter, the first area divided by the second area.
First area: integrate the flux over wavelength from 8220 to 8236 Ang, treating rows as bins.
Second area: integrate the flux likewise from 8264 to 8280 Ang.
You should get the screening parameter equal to 0.999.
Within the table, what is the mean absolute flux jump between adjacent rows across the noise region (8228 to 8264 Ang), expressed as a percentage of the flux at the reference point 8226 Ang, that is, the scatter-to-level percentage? 2.3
